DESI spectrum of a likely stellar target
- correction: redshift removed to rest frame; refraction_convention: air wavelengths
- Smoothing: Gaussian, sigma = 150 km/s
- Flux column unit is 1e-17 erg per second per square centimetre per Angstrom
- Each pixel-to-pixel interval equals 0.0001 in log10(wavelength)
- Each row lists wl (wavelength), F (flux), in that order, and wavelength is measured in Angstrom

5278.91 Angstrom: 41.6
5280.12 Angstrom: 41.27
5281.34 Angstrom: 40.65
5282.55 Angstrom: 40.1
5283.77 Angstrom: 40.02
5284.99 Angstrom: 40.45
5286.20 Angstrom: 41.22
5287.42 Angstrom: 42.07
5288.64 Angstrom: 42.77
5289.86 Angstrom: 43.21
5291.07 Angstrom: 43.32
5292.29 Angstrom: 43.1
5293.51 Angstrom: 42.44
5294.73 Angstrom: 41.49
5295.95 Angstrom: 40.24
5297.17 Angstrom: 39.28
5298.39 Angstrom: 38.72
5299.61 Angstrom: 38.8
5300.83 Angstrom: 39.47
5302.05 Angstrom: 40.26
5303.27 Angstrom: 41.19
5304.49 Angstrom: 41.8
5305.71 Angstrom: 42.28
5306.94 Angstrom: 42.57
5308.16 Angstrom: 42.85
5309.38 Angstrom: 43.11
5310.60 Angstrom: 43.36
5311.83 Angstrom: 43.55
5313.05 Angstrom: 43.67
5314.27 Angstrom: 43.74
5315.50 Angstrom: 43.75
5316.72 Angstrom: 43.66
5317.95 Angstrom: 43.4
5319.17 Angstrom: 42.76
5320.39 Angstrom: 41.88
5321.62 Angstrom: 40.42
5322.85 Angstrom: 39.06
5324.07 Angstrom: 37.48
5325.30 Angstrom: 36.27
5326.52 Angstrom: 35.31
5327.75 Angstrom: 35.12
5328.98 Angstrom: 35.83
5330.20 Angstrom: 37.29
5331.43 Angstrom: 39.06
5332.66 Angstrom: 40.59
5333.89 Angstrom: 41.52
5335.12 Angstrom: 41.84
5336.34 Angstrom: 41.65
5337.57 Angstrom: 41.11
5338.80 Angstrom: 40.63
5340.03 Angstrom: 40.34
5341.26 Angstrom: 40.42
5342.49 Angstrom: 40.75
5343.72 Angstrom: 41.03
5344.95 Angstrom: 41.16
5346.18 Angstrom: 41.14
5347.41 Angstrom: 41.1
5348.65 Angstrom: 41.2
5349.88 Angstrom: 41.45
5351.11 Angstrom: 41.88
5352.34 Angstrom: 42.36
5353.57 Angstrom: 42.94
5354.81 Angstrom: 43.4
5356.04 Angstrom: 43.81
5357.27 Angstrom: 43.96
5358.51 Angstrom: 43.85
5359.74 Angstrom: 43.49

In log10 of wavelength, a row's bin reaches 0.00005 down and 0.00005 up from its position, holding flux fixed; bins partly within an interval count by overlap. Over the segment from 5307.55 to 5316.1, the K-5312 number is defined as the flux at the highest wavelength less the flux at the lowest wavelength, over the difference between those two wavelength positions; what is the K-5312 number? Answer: 0.12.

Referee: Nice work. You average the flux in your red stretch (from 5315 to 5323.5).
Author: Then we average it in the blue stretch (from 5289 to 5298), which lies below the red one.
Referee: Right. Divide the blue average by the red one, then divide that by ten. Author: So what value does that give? 0.099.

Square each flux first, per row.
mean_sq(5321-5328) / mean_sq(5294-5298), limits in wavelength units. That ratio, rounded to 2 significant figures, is 0.86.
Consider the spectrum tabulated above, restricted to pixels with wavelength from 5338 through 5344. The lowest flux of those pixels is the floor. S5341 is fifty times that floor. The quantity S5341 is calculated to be 2017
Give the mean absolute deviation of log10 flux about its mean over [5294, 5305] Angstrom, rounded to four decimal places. 0.0103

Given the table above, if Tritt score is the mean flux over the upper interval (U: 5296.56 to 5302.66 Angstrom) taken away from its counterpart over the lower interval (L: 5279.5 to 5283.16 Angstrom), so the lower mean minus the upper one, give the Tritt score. 1.4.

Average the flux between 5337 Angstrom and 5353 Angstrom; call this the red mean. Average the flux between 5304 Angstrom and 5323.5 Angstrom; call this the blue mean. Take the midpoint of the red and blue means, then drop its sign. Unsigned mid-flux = 41.9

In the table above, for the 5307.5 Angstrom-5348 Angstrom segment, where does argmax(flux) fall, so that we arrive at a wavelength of 5315.50 Angstrom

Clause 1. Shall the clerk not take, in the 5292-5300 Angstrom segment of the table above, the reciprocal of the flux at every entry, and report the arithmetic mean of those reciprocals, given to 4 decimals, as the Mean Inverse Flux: 0.0247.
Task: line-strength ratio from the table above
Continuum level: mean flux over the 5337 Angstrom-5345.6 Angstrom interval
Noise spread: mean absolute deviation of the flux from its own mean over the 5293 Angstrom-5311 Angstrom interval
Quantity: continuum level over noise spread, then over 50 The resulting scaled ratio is 0.59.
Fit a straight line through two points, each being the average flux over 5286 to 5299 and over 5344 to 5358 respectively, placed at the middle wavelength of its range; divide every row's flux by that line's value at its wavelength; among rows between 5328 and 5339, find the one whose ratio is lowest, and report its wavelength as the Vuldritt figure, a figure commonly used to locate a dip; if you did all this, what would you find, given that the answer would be 5328.98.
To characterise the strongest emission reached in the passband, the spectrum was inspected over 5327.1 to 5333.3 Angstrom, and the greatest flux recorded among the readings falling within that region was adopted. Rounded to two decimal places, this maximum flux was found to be 40.59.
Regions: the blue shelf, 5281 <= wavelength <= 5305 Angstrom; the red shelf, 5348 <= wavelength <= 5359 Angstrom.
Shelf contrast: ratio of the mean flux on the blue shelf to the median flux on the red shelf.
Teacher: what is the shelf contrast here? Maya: 0.96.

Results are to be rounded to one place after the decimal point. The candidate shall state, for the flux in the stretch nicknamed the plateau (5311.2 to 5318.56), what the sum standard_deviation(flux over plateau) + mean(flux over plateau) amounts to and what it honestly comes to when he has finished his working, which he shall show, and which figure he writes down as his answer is 43.7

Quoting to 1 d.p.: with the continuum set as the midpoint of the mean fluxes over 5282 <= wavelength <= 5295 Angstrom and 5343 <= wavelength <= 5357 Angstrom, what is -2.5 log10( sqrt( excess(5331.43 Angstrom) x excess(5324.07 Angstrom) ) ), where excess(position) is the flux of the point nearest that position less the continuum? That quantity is -1.4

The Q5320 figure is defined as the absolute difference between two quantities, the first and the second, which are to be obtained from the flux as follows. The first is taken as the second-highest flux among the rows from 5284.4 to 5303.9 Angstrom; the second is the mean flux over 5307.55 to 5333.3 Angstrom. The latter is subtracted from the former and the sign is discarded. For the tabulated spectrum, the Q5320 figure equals 2.63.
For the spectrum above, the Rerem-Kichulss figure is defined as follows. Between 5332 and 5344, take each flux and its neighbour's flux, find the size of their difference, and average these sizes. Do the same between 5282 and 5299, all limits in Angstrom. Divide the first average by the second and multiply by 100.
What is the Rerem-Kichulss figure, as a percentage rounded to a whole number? 62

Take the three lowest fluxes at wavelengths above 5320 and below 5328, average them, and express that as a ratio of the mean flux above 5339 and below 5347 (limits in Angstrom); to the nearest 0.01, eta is 0.87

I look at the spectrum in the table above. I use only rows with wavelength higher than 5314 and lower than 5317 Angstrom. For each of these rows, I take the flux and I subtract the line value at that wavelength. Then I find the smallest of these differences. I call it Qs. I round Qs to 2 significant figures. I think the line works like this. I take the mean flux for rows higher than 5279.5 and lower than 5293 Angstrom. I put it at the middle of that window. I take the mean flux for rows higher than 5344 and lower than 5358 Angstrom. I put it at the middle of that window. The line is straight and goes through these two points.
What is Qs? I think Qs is 1.7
